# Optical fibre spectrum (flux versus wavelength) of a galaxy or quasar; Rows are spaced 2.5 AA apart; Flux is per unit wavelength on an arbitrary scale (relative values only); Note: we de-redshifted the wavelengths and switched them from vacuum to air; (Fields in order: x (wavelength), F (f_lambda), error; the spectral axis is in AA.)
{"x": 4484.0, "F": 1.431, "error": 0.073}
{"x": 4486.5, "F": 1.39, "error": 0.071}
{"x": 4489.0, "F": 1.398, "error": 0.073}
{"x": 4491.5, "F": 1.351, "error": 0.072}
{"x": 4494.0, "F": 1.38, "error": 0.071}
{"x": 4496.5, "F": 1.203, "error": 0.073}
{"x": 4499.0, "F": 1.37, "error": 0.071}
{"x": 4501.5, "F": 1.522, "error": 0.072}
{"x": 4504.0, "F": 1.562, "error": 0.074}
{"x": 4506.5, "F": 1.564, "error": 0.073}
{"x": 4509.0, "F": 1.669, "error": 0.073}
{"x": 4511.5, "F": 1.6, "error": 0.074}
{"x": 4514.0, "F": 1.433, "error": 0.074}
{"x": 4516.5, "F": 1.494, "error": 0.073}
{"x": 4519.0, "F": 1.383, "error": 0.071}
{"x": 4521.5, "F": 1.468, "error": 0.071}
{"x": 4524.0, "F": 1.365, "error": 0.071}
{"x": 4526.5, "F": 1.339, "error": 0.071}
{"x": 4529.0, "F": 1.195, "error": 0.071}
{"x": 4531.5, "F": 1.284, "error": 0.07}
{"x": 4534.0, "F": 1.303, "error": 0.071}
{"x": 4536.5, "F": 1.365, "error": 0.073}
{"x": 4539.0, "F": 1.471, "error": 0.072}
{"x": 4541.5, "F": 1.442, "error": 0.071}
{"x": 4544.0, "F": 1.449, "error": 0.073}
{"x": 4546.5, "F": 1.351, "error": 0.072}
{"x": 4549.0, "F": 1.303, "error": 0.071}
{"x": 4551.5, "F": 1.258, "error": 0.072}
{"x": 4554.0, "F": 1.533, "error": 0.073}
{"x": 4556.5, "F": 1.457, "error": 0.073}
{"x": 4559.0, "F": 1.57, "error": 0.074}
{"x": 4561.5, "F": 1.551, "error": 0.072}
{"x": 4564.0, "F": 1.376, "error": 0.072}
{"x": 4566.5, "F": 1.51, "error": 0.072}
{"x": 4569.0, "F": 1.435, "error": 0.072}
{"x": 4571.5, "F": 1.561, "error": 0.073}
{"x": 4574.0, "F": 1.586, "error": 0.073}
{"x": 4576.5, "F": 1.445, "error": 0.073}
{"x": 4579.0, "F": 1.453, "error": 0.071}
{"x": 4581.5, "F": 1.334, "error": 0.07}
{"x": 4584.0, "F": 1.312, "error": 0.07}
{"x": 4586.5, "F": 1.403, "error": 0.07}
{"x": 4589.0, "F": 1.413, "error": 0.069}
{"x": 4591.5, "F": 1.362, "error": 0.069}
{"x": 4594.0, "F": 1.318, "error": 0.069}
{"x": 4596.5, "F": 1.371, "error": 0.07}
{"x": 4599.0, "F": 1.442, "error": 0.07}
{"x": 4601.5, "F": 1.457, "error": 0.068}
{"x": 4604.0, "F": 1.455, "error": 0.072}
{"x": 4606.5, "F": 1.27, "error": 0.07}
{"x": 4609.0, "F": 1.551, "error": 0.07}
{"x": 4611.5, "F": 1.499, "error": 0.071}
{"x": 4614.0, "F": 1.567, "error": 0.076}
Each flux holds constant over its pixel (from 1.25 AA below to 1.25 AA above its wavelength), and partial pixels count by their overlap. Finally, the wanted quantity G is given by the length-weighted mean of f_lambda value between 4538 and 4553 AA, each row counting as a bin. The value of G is 1.380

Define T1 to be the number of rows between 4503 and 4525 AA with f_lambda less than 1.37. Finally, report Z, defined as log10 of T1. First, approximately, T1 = 1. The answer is 0.00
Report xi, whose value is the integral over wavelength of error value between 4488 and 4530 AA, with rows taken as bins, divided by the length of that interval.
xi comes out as 0.0722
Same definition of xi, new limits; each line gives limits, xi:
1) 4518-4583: 0.0718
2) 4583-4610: 0.0697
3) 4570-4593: 0.0709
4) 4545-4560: 0.0725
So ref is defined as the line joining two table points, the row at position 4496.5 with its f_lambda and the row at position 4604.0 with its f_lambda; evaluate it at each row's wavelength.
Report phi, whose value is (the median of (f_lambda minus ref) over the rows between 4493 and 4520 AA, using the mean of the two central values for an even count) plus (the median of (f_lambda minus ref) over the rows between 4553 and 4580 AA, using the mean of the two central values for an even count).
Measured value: 0.39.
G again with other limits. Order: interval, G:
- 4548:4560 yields 1.424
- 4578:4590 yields 1.381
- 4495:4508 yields 1.447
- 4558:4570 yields 1.488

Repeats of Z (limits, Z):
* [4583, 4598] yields 0.48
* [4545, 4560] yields 0.48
